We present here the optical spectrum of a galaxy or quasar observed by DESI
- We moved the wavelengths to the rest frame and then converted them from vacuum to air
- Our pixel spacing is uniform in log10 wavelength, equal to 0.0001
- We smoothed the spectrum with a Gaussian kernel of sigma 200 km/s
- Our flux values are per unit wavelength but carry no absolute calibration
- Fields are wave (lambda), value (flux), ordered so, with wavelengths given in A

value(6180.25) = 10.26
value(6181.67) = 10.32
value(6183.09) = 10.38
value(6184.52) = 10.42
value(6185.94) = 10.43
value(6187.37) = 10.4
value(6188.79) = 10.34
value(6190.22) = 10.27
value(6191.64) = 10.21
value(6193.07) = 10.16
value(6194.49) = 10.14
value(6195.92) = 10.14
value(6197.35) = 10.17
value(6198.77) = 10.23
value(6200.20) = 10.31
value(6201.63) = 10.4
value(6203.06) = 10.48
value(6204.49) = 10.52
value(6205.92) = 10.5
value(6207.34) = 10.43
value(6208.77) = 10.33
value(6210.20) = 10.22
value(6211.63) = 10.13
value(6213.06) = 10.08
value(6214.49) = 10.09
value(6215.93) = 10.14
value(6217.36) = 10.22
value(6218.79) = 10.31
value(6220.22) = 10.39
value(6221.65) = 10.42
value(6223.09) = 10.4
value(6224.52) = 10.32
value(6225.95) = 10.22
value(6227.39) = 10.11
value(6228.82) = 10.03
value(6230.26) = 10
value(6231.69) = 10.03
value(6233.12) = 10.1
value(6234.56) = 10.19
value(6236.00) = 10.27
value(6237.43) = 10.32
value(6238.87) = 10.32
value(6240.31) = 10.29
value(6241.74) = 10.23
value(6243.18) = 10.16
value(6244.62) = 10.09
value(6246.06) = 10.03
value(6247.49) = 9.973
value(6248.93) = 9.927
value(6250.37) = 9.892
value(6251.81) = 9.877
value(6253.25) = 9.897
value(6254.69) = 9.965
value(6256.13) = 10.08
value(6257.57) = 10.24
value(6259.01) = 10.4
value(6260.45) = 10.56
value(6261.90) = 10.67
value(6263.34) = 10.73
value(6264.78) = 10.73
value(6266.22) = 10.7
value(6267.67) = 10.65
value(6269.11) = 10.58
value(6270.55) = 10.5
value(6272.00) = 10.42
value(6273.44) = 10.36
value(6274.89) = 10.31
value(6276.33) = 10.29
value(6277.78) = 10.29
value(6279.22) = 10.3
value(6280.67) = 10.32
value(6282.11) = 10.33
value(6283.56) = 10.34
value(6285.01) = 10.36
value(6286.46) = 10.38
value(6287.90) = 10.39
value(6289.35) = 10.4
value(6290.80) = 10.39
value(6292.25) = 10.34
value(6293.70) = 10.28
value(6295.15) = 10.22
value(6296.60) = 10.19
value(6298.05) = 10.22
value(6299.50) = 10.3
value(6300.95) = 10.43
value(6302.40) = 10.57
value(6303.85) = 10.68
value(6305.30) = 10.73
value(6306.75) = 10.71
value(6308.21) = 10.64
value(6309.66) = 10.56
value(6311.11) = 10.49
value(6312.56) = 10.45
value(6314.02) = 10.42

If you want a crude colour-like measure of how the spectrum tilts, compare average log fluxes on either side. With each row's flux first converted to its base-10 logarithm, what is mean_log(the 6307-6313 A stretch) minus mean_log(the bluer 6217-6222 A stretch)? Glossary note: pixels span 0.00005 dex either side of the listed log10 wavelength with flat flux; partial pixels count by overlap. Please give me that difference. 0.008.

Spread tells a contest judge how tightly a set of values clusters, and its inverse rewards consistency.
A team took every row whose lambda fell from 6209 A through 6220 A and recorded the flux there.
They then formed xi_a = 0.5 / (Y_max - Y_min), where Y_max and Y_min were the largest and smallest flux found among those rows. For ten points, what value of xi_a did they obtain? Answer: 2.2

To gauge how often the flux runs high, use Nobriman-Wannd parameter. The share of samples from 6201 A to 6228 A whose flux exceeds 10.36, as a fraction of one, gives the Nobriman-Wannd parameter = 0.42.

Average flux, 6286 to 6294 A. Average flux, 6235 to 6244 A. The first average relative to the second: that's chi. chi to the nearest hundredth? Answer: 1.01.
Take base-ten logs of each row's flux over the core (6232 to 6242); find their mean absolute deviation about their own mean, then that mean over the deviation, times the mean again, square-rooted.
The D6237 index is 20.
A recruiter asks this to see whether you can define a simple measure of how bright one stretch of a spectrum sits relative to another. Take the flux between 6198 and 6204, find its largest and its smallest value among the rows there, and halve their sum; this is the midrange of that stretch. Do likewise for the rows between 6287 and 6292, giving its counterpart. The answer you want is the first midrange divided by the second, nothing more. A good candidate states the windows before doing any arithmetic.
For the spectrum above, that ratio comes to 1.00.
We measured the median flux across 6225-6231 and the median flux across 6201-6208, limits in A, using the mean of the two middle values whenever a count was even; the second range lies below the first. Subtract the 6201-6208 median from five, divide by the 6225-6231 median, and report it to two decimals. -0.54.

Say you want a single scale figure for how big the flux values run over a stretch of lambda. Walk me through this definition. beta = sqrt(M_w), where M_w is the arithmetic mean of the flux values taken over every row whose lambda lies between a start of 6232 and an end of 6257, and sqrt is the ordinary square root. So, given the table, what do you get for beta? 3.18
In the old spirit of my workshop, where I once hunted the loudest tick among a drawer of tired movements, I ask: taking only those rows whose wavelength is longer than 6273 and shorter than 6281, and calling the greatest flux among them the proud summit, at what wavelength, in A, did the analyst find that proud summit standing 6273.44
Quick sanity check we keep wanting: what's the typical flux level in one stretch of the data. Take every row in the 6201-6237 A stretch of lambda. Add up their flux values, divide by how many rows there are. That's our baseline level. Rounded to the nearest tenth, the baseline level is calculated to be 10.3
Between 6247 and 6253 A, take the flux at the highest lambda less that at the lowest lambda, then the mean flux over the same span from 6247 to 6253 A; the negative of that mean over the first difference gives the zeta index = 103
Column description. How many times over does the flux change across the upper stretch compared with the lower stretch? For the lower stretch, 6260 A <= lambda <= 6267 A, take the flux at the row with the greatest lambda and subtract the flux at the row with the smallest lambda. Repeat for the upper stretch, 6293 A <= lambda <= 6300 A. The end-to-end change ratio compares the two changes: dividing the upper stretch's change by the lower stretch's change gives 0.14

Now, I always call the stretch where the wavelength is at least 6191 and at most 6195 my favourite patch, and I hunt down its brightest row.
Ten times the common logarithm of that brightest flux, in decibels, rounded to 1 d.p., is 10.1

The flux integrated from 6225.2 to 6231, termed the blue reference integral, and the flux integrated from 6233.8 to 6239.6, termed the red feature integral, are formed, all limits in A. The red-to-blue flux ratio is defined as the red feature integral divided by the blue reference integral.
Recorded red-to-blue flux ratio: 1.02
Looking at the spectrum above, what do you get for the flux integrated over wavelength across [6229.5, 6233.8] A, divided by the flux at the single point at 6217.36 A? 4.23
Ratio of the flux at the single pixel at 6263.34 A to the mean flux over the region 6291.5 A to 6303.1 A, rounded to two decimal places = 1.04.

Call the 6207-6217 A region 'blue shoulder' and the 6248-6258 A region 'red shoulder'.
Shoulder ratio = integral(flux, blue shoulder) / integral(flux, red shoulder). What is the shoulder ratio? 1.0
